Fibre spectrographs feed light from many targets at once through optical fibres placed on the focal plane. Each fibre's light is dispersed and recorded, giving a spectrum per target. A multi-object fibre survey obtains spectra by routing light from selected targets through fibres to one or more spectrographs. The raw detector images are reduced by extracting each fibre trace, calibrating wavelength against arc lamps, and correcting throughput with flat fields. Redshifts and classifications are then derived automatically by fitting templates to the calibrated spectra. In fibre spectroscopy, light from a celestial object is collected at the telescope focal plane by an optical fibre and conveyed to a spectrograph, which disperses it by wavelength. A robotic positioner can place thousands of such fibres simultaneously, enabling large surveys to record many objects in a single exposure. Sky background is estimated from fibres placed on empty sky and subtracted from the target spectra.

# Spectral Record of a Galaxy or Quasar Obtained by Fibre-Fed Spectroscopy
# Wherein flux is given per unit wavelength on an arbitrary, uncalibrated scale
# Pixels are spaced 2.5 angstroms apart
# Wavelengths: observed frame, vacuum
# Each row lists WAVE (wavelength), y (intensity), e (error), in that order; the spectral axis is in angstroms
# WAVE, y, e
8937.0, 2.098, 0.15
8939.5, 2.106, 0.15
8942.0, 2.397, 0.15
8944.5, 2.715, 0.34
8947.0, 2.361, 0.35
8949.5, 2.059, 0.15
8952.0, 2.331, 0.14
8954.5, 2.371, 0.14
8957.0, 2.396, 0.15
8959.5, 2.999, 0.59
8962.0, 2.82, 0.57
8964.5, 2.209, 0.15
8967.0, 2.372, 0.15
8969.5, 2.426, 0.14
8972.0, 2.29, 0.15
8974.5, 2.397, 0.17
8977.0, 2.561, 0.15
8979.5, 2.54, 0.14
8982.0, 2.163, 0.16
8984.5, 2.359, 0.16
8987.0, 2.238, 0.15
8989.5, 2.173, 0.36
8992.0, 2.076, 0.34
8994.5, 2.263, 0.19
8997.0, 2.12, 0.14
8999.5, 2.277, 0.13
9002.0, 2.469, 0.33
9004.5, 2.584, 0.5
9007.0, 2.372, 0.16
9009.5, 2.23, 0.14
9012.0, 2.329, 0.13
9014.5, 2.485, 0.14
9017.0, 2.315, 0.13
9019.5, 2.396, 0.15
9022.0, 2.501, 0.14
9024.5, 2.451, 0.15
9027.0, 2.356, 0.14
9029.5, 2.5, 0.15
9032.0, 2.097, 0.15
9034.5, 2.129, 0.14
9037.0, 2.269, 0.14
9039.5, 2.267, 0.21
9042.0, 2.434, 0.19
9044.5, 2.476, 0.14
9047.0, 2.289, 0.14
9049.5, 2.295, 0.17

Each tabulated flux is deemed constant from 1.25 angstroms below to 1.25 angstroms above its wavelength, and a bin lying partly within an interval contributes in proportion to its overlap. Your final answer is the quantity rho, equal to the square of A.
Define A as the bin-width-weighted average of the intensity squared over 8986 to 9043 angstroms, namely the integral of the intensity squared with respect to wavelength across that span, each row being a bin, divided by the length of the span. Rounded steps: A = 5.40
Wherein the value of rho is 29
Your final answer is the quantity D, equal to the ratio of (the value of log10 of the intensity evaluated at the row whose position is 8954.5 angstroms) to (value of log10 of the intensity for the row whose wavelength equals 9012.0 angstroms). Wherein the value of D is 1.02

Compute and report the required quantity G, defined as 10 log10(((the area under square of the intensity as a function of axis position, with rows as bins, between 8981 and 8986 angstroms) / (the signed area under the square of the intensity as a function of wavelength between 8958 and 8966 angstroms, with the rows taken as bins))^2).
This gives -7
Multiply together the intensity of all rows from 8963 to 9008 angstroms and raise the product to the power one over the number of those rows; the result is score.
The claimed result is 2.32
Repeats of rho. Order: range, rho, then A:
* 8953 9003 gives 32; 5.69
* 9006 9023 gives 32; 5.64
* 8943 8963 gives 40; 6.34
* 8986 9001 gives 23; 4.82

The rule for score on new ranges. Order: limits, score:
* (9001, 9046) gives 2.37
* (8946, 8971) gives 2.42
